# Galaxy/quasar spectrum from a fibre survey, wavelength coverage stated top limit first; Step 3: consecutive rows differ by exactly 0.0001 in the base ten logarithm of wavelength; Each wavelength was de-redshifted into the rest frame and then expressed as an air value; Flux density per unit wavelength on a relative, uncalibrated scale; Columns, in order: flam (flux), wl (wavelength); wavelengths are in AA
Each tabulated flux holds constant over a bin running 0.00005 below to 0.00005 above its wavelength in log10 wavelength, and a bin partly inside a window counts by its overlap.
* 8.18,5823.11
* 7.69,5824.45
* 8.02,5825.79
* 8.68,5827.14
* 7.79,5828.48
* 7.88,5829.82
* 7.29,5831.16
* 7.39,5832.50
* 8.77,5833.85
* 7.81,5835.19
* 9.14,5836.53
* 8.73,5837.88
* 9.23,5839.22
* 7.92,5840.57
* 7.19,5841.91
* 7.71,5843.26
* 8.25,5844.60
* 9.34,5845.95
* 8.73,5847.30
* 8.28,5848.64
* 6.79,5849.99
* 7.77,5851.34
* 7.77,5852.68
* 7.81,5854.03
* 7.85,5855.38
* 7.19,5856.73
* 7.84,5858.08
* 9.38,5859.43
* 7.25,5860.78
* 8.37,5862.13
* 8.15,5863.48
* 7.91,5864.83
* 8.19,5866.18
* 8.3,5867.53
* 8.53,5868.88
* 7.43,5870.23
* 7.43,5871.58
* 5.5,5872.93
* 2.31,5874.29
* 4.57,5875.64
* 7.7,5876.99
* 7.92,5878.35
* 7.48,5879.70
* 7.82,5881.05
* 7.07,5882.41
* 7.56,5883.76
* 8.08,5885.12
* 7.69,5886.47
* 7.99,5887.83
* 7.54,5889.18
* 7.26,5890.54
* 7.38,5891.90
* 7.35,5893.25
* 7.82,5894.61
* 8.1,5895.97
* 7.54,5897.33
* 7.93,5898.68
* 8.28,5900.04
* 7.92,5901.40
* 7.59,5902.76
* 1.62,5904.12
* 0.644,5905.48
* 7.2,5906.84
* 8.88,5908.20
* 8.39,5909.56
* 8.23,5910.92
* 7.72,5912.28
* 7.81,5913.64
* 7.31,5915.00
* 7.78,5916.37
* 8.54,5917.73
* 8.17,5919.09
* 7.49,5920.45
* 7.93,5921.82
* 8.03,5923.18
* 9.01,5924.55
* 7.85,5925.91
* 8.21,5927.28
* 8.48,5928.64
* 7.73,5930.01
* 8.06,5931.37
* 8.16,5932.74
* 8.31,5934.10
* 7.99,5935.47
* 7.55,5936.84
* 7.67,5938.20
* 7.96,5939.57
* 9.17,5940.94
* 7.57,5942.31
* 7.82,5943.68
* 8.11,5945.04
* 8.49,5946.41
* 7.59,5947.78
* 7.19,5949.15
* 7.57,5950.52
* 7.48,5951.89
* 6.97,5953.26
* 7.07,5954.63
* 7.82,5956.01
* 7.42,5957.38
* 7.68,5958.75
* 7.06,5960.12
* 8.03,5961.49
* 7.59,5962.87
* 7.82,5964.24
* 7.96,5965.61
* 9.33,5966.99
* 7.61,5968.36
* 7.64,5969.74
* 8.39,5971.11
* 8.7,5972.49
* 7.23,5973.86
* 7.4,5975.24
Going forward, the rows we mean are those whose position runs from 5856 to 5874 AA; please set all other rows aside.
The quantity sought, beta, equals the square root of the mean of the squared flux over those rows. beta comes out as 7.9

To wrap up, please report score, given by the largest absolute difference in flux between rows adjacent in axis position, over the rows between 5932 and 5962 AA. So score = 1.6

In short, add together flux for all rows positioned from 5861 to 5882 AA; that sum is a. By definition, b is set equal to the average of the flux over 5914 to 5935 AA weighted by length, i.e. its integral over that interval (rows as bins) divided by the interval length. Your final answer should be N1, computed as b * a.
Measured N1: 868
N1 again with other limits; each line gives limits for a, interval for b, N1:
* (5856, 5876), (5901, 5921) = 759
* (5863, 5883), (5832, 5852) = 873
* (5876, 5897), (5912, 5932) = 920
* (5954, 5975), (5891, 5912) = 822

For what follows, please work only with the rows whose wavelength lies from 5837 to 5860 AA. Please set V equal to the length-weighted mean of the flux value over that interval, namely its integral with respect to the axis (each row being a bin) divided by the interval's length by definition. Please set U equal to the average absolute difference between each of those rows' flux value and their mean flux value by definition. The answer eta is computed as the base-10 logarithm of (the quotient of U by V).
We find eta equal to -1.1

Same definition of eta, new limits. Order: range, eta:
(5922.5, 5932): -1.4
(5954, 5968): -1.3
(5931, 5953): -1.3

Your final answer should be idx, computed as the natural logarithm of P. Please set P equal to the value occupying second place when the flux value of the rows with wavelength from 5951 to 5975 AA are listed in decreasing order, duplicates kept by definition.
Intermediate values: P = 8.7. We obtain 2.16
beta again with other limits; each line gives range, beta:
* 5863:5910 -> 7.4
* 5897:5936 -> 7.8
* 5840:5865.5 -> 8.0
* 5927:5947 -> 8.1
